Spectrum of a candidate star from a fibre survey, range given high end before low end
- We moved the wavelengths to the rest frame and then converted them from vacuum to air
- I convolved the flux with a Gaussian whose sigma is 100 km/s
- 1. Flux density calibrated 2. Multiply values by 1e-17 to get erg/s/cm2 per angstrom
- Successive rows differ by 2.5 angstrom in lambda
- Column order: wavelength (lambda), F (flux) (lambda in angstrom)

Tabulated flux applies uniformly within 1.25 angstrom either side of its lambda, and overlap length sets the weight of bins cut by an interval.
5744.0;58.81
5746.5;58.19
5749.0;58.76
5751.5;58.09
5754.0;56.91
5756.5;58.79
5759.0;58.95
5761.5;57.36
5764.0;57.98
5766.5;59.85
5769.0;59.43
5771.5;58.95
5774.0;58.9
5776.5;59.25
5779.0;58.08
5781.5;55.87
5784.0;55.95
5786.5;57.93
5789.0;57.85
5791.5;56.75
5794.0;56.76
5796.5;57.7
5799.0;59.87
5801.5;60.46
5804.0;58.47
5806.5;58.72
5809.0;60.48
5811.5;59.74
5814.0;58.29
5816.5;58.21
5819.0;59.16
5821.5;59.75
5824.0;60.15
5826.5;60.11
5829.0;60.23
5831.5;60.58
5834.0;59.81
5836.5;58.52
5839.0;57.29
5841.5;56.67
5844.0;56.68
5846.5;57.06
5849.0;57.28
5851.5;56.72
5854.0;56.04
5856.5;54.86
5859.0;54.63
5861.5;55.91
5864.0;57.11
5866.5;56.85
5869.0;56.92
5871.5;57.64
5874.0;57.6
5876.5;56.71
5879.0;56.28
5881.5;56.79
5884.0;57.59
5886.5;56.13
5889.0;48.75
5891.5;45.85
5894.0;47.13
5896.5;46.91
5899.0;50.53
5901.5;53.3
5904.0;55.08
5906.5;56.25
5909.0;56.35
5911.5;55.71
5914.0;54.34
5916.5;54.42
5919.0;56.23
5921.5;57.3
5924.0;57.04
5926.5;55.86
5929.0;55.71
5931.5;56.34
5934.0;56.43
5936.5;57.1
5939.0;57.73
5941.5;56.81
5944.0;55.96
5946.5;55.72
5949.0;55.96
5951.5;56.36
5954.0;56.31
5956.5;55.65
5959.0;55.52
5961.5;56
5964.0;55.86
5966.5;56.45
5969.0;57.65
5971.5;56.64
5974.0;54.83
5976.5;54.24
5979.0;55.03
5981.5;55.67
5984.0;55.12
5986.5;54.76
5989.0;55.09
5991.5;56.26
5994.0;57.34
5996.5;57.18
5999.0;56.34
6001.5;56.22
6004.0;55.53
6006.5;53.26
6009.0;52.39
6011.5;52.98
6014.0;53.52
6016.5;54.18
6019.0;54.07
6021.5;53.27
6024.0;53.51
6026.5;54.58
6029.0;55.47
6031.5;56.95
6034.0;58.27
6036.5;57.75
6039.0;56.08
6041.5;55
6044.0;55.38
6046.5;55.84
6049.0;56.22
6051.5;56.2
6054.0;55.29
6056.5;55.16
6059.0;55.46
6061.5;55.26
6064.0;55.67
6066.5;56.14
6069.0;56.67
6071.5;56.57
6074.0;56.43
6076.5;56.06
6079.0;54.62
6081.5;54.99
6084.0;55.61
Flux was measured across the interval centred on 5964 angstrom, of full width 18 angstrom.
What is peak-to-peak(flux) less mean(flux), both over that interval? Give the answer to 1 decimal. -54.1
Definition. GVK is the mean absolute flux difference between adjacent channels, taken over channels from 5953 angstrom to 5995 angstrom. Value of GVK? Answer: 0.72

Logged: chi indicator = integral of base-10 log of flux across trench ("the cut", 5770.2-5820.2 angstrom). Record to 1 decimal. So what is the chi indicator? 88.3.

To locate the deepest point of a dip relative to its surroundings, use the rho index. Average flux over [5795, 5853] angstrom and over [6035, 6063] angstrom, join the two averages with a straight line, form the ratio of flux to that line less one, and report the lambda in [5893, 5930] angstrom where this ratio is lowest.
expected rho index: 5896.5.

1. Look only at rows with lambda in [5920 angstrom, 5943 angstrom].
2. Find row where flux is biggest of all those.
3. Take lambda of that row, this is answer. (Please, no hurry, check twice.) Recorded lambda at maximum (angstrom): 5939.0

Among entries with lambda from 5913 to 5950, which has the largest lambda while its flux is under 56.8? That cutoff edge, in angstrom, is 5949.0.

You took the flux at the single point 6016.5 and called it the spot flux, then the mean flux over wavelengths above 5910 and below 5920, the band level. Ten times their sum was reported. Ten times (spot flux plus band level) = 1094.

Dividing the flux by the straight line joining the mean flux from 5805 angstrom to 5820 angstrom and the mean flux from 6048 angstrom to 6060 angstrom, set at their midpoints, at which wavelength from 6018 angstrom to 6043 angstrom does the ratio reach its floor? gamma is 6021.5 angstrom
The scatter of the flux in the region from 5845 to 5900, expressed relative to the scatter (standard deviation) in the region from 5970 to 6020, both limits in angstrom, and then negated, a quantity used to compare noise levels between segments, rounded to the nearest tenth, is -2.8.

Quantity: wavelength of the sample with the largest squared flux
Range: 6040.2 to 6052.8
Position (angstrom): 6049.0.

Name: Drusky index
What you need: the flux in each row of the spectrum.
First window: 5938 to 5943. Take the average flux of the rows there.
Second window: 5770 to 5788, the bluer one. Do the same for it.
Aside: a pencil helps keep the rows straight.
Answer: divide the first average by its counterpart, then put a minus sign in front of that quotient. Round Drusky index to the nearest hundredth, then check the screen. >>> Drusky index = -0.99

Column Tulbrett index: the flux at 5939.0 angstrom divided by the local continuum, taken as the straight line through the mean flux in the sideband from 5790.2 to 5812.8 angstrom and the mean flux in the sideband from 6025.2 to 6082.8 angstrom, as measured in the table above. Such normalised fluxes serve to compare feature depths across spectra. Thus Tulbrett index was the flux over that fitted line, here 1.01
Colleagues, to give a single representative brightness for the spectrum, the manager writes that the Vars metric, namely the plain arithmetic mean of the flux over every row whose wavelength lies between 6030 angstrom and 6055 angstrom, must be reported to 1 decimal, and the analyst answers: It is 56.3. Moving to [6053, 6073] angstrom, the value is 55.8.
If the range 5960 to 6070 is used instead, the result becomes 55.5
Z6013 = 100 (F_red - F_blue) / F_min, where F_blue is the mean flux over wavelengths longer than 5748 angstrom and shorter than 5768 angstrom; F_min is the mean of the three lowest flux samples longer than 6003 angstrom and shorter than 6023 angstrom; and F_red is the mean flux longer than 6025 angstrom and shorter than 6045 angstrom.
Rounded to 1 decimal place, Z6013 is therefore -4.1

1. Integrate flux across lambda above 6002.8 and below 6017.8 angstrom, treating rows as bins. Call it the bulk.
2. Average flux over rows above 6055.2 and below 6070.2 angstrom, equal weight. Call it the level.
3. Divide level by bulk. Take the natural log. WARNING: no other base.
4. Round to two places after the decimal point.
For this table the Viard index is -2.67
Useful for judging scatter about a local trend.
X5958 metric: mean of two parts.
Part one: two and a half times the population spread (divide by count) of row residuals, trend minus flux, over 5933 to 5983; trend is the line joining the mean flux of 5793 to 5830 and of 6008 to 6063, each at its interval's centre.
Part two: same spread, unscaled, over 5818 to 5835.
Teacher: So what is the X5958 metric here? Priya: 1.2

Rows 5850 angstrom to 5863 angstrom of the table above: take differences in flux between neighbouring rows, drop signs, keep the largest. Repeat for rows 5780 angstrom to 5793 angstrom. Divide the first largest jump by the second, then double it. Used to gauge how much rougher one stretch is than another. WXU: 1.3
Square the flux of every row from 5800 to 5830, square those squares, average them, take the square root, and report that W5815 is 3540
